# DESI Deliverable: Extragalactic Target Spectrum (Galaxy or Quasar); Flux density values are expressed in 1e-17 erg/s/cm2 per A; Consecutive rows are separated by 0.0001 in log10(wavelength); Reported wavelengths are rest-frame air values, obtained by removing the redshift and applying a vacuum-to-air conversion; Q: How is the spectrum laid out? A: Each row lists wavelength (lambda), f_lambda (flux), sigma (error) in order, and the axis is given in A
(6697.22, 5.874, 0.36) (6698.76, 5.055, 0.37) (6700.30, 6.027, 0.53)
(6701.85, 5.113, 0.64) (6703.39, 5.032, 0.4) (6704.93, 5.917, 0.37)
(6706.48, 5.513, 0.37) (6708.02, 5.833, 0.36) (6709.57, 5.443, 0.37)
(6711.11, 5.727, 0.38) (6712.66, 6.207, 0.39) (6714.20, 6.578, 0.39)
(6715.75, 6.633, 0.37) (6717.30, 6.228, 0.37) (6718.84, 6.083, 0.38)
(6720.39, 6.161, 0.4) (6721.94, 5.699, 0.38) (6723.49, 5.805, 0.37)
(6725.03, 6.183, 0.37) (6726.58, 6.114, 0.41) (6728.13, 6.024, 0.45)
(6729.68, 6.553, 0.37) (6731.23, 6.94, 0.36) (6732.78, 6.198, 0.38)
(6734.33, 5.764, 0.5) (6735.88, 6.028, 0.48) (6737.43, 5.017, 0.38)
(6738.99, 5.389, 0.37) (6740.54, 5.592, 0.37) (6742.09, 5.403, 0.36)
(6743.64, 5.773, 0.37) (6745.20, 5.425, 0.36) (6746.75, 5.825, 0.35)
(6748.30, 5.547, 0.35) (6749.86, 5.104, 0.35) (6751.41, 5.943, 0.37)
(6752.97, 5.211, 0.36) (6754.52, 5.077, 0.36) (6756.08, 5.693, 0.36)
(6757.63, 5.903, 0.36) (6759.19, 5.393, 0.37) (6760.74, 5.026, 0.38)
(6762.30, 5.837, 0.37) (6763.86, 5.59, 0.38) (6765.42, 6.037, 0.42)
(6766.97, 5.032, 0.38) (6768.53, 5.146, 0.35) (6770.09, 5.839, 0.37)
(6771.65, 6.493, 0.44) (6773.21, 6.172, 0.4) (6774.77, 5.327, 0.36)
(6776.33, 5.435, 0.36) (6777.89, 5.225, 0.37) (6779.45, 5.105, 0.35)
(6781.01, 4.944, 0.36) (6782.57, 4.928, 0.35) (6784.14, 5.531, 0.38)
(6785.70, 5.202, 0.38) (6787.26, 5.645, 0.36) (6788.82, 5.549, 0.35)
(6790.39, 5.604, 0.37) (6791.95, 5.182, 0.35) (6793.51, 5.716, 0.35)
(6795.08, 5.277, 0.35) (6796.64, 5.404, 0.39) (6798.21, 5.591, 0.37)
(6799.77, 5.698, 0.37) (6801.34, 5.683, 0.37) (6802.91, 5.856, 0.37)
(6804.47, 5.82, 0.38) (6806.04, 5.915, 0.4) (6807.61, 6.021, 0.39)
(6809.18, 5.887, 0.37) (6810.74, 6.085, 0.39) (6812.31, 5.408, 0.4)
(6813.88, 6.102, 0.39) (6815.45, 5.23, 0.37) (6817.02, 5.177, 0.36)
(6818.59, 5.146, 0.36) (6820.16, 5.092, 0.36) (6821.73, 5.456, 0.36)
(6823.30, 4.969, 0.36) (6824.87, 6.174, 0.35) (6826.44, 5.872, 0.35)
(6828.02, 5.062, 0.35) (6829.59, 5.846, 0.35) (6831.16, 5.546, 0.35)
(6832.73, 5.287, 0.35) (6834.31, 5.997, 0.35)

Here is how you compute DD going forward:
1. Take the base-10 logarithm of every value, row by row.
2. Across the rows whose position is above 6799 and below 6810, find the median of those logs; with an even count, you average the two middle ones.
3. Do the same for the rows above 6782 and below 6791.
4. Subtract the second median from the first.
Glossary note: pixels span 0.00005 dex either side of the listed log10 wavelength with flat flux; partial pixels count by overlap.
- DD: 0.024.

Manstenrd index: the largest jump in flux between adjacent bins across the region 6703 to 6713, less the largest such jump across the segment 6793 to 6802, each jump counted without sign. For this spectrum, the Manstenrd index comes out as 0.45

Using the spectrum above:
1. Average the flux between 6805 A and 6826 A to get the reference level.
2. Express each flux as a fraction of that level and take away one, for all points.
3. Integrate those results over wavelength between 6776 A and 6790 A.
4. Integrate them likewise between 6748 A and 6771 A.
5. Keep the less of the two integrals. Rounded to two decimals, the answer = -0.77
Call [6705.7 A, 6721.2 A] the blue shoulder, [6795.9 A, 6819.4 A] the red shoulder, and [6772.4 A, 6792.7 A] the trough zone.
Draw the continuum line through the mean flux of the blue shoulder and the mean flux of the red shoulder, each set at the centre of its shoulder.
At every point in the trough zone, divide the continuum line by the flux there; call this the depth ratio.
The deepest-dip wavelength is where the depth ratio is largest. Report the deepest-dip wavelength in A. 6782.57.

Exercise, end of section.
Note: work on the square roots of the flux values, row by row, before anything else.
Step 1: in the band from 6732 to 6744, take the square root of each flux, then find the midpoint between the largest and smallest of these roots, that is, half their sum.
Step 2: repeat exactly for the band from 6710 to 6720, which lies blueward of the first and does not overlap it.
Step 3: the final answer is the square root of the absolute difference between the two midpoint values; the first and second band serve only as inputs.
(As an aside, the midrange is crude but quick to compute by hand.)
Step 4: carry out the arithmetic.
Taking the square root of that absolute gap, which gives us 0.35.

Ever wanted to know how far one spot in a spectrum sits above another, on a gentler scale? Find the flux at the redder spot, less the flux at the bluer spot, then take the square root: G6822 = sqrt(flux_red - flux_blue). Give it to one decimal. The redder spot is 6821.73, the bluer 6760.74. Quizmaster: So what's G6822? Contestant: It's 0.7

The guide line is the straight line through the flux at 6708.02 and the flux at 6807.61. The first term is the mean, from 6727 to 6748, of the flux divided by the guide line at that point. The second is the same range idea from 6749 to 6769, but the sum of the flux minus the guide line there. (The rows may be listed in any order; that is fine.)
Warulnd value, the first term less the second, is 7.1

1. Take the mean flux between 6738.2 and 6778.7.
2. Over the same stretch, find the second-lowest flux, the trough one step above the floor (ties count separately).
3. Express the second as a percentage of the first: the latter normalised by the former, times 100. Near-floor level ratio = 90.6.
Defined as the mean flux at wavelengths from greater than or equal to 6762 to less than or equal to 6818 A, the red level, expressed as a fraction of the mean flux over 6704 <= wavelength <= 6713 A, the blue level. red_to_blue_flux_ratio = 0.97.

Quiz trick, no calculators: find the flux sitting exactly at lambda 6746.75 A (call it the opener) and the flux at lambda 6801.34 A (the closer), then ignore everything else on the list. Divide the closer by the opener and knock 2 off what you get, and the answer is -1.02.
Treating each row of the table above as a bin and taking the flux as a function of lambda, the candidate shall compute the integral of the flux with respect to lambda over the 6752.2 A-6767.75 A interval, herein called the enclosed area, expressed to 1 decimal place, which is 85.3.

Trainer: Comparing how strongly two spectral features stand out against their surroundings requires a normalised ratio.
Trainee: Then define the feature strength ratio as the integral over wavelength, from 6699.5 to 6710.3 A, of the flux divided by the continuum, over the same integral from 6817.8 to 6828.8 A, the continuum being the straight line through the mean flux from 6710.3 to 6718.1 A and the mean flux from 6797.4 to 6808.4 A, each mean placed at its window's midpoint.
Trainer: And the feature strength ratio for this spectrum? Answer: 0.91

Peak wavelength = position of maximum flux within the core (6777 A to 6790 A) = 6787.26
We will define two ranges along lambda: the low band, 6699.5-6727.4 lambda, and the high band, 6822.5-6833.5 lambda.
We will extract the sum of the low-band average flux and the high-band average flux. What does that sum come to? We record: 11.4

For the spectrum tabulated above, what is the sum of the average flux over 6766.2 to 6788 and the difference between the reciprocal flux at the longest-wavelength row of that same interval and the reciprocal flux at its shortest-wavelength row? 5.41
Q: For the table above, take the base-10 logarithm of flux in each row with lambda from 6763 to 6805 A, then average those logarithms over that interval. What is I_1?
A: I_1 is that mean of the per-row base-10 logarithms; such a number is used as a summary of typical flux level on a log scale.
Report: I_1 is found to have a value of 0.741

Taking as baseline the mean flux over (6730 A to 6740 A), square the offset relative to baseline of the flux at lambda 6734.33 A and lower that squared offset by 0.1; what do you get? -0.08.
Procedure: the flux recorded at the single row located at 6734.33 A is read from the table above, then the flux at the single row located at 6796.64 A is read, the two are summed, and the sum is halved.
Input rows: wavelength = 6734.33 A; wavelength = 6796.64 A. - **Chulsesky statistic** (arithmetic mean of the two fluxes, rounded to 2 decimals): 5.58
